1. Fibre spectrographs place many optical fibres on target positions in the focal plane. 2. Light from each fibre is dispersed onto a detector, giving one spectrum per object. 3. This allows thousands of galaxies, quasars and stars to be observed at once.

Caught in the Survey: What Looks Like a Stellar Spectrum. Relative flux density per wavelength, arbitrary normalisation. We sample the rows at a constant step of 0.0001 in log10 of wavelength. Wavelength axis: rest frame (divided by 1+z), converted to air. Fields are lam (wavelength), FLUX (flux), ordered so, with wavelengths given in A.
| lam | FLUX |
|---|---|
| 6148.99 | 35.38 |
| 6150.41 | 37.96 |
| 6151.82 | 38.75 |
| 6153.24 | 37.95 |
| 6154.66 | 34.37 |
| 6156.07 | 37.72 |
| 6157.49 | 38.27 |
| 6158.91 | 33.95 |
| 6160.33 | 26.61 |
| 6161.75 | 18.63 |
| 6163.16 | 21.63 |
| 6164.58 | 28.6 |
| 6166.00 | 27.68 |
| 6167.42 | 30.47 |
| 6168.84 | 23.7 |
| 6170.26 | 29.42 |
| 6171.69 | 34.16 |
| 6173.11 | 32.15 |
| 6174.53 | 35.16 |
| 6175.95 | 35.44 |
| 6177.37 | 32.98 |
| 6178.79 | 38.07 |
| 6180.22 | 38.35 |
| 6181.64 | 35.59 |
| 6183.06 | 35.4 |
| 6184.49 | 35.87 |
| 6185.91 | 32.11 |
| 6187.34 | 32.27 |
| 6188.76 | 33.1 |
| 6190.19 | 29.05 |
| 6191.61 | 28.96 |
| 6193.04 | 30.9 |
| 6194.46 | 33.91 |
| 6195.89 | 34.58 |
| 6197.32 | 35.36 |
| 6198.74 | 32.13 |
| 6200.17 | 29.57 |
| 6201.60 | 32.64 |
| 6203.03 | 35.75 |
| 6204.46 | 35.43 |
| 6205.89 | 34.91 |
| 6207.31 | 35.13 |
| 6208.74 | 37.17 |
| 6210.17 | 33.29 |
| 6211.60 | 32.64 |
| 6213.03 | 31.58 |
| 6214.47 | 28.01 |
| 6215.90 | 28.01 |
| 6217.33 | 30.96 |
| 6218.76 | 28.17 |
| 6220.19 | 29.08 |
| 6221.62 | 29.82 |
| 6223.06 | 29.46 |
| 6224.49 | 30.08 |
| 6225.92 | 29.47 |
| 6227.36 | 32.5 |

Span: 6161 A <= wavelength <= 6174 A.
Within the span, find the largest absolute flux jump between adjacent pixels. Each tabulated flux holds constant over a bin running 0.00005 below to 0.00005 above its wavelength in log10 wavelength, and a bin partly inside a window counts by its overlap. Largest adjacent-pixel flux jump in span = 6.97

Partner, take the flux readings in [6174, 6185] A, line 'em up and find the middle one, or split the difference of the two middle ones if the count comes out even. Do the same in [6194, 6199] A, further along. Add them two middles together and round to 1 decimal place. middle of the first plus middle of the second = 69.8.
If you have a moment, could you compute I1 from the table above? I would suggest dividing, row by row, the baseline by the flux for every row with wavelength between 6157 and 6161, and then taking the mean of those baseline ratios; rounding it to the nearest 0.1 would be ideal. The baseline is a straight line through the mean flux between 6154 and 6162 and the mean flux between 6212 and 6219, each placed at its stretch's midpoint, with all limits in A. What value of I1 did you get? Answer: 1.0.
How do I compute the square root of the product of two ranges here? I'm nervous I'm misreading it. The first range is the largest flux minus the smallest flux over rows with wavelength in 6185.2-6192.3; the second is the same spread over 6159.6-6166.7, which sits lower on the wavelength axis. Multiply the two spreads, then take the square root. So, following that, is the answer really 6.4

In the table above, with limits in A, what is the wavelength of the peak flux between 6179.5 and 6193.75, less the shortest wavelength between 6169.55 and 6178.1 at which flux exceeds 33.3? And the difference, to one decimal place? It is 8.5 A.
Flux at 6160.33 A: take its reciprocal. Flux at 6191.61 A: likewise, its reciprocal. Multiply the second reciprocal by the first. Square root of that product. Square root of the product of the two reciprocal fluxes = 0.0360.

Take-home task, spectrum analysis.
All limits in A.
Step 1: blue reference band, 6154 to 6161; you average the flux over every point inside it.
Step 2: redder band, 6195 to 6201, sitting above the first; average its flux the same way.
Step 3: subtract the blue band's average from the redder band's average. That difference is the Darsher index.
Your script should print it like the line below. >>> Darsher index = -1.3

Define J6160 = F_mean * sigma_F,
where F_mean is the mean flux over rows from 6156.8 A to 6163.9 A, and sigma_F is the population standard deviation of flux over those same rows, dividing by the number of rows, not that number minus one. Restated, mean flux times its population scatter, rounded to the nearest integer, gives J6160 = 205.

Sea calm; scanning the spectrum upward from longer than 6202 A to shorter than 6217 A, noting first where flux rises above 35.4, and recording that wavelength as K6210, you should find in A 6203.03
